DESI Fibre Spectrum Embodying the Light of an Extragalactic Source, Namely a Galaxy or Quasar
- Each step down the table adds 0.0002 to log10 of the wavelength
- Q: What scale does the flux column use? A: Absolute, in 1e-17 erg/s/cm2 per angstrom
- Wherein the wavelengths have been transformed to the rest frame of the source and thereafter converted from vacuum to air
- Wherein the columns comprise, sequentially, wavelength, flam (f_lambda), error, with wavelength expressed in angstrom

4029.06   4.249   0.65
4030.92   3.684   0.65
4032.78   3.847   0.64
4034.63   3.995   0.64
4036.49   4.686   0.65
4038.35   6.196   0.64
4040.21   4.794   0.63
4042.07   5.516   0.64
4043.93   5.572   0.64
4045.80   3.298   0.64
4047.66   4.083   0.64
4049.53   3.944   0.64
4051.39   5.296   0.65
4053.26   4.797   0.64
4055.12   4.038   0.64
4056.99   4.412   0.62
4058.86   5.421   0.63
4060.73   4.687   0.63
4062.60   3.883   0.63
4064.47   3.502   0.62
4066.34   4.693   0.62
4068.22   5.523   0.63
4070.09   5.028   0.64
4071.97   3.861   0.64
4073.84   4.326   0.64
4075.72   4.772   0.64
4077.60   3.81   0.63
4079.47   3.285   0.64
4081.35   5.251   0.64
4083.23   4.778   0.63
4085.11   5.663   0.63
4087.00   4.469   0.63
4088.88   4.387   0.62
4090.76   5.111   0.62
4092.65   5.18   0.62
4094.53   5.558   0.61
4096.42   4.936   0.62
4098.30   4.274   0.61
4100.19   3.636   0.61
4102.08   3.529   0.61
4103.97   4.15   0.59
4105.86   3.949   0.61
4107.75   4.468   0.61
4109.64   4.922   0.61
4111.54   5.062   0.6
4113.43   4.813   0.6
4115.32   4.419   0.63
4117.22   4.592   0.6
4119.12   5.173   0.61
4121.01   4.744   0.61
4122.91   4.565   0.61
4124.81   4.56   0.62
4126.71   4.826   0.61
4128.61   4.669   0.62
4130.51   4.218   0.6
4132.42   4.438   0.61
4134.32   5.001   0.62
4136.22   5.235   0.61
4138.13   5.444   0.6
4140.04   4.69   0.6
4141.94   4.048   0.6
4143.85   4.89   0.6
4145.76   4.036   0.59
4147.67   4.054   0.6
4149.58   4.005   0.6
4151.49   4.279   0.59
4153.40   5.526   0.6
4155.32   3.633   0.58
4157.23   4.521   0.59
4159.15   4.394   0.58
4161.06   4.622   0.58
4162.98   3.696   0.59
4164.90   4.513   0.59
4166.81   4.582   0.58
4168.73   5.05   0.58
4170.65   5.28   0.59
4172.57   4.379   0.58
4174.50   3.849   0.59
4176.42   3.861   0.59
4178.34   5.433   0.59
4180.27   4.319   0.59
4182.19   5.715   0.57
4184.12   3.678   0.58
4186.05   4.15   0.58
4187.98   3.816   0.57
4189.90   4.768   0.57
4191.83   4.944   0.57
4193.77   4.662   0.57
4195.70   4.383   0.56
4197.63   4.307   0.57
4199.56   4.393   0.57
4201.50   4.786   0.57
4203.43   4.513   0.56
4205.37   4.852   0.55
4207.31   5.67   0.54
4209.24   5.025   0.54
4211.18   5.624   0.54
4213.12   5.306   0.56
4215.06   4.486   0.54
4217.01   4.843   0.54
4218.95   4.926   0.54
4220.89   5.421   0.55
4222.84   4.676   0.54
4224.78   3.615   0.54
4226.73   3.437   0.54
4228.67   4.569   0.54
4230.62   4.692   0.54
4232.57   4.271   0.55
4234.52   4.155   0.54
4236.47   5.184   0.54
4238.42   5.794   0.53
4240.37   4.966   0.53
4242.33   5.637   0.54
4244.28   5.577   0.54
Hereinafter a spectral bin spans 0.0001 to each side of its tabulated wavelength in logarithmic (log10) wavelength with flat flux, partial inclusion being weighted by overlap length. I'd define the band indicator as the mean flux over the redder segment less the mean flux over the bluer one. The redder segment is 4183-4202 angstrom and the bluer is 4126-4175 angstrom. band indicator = -0.15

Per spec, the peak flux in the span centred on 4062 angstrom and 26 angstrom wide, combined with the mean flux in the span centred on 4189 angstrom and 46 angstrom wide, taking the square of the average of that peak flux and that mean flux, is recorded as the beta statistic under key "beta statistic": 26.0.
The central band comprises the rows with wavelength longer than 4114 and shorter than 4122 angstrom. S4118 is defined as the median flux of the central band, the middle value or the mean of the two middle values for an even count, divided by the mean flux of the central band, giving 0.986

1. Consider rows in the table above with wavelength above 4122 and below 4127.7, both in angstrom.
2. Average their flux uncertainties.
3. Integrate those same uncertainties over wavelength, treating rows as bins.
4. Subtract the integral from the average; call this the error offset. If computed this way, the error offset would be -2.88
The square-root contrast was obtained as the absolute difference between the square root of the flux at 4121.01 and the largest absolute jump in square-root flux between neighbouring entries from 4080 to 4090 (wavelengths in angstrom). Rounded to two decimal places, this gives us 1.91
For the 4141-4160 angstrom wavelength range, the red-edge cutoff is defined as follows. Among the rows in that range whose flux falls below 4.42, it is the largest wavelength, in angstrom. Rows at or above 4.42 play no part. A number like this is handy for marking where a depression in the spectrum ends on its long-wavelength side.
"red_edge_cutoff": 4159.15 angstrom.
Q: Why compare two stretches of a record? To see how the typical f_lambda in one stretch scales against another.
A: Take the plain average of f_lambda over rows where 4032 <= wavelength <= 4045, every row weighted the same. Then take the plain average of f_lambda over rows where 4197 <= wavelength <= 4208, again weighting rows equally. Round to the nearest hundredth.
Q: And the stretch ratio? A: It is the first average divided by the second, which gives 1.04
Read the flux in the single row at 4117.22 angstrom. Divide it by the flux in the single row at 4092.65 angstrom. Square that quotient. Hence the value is 0.79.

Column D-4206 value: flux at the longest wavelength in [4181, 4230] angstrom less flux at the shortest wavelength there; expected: -1.1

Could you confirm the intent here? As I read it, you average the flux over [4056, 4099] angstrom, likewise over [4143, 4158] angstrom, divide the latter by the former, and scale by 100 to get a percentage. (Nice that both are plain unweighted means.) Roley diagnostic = 94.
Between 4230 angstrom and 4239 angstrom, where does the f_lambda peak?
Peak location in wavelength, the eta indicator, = 4238.42 angstrom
